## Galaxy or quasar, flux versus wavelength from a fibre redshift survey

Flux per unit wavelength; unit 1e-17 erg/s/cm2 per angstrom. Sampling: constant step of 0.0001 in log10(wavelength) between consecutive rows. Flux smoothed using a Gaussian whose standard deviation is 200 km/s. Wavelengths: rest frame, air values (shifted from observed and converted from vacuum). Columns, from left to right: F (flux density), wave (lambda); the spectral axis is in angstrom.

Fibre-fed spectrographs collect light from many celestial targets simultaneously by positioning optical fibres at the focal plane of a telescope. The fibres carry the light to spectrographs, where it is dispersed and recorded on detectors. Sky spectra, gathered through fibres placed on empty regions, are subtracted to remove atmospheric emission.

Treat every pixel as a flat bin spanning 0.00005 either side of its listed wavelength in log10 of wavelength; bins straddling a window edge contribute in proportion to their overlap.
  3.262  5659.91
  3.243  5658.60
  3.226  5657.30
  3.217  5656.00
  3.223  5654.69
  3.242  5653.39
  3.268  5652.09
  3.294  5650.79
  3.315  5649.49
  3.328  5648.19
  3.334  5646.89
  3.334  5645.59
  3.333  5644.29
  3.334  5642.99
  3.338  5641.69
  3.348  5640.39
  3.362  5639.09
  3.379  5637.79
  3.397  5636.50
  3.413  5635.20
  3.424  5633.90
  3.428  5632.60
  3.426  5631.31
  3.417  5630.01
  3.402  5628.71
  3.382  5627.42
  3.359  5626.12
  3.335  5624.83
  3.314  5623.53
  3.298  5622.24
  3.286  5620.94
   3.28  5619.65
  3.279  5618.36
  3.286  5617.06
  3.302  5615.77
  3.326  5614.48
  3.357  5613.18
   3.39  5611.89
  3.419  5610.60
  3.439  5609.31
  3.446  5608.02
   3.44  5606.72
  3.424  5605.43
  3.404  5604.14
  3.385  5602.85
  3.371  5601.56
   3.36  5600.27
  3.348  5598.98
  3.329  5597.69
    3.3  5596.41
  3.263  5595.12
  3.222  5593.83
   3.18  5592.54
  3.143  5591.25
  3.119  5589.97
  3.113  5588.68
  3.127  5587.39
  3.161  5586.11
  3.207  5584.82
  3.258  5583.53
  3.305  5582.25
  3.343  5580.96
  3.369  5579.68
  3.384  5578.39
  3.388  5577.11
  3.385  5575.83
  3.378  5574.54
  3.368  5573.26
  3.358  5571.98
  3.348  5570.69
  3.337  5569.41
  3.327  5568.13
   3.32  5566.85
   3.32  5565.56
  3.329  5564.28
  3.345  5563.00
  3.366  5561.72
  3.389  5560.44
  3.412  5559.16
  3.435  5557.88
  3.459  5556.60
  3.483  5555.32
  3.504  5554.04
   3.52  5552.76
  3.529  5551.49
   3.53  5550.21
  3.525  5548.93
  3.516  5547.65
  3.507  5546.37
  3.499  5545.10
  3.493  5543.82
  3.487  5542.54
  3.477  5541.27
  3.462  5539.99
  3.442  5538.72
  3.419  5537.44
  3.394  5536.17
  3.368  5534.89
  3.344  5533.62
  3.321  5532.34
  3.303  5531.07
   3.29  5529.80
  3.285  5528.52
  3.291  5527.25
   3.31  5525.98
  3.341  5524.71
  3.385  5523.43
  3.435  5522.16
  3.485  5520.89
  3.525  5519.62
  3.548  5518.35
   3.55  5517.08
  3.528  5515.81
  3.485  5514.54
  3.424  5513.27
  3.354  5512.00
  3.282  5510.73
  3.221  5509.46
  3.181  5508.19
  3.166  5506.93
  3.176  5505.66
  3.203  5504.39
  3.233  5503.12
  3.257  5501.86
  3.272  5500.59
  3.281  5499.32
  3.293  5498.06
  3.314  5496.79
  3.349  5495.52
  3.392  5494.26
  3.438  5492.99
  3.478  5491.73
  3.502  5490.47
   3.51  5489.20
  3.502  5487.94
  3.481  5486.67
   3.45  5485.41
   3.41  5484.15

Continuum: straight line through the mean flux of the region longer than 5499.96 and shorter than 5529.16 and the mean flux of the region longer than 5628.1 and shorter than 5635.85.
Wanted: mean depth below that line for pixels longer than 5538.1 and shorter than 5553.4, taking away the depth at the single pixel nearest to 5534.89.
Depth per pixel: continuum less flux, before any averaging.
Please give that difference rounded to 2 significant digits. -0.12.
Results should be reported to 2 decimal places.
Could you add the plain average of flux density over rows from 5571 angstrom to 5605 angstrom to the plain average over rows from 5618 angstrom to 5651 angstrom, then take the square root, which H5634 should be 2.58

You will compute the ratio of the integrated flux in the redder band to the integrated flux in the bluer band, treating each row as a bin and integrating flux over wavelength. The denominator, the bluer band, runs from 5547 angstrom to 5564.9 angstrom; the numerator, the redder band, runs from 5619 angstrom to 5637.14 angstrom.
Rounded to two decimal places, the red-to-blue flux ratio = 0.99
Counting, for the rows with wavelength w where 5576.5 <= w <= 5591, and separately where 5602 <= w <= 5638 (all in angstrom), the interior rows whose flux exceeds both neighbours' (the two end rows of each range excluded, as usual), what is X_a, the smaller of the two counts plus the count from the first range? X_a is 0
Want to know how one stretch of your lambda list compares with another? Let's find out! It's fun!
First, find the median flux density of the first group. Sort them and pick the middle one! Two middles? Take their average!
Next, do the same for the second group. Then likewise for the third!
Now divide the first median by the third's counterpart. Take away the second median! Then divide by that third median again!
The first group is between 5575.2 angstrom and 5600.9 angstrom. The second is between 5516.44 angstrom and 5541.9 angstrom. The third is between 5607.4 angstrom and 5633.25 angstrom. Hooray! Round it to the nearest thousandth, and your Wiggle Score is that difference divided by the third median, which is -0.718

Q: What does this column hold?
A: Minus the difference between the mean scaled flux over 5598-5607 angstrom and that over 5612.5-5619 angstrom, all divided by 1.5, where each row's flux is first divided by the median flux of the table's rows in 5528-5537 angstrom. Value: -0.016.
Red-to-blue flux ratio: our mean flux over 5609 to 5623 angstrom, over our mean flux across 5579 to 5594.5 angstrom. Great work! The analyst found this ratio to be 1.04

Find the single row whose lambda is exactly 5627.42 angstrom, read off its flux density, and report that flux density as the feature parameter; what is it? 3.382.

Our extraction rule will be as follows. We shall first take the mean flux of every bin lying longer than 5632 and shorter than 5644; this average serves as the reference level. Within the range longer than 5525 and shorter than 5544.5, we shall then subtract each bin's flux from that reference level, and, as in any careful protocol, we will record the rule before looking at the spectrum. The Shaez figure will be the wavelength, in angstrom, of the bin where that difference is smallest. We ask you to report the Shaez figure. 5543.82 angstrom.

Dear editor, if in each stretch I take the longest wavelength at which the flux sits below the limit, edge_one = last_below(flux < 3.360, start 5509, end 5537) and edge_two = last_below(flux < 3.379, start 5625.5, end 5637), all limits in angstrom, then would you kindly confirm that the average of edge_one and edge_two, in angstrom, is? 5579.9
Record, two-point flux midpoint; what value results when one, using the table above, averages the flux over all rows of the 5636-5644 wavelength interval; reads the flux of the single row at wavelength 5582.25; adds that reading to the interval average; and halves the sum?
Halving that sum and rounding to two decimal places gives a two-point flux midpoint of 3.33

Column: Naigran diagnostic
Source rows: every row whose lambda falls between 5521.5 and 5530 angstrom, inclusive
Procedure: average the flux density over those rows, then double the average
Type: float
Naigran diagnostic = 6.67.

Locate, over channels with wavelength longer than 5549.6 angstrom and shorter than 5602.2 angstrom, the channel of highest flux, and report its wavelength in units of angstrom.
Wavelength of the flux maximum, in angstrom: 5550.21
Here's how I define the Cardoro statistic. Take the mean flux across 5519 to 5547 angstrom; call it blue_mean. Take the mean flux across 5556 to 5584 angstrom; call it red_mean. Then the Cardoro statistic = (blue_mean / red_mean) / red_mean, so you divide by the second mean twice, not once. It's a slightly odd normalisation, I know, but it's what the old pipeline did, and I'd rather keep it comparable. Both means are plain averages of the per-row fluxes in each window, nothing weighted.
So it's 0.301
